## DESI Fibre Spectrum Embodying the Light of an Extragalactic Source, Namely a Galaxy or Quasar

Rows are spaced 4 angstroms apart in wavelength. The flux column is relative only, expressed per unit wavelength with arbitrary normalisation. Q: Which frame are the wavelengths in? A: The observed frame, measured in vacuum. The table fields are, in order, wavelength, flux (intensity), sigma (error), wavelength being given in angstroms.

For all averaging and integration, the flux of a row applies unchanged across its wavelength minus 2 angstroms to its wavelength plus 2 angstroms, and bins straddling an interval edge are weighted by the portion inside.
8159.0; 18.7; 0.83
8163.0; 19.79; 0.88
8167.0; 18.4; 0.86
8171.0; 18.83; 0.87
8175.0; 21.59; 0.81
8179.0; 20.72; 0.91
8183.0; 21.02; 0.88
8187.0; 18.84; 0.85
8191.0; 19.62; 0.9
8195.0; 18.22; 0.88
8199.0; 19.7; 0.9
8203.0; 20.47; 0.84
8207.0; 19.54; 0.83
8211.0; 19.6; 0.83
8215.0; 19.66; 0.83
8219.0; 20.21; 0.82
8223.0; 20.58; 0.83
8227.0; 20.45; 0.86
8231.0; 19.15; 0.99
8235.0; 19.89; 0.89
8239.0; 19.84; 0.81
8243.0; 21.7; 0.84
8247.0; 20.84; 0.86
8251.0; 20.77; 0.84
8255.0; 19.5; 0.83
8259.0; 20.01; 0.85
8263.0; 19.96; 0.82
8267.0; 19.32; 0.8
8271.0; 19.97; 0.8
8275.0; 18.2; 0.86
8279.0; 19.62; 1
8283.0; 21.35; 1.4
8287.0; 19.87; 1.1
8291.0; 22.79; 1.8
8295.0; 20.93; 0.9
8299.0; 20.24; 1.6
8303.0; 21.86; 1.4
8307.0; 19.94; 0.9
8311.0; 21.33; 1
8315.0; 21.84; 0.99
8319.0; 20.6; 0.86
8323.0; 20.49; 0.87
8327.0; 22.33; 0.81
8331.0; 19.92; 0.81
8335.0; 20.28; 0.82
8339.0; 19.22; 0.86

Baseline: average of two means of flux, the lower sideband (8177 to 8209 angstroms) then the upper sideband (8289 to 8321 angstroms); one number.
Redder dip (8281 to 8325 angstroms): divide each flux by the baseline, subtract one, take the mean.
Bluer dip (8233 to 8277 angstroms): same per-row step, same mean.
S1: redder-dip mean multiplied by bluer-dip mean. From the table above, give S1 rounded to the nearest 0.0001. -0.0006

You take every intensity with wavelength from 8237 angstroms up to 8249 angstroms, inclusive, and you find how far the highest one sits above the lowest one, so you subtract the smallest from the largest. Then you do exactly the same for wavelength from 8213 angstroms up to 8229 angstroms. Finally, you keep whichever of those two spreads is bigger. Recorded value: 1.86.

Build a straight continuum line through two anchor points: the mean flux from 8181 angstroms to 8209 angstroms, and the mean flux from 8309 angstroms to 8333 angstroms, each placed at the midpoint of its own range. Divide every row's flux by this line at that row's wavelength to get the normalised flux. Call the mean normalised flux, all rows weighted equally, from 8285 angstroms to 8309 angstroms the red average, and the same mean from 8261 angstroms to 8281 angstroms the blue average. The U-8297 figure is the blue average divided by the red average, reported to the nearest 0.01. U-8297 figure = 0.94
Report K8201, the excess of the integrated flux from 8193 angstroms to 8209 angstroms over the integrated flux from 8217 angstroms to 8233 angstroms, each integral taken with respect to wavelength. -10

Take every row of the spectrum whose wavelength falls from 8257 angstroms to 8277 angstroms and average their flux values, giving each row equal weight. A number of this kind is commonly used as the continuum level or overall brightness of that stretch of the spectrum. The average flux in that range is 19.5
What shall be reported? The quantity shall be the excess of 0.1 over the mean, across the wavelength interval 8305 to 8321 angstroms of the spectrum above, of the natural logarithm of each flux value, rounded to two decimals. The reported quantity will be -2.94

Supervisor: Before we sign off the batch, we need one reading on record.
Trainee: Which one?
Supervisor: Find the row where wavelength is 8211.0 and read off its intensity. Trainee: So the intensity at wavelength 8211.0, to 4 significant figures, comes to 19.60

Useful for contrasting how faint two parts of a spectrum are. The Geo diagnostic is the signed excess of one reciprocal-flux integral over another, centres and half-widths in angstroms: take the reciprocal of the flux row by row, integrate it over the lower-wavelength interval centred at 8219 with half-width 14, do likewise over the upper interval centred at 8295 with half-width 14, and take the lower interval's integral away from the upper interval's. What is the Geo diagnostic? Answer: -0.07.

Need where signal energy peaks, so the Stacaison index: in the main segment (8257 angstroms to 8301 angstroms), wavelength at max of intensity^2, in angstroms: 8291.0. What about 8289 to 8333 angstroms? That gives 8291.0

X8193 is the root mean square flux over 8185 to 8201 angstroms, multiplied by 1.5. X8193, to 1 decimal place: 28.7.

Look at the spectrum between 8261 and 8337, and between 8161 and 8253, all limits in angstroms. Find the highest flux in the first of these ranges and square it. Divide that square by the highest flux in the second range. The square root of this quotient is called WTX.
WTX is 4.89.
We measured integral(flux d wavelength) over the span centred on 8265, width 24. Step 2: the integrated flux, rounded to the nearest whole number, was 468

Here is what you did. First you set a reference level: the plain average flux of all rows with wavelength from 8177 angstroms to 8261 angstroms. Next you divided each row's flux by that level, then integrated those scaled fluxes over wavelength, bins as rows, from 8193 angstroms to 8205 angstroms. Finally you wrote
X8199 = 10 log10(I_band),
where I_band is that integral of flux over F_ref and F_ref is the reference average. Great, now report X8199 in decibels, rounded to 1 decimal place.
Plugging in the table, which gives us 10.7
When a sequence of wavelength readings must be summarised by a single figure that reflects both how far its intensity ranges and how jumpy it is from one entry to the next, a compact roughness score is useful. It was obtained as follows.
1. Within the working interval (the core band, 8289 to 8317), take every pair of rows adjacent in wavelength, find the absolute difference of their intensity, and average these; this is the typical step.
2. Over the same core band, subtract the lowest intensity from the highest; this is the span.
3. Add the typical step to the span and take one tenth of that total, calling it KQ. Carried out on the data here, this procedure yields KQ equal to 0.42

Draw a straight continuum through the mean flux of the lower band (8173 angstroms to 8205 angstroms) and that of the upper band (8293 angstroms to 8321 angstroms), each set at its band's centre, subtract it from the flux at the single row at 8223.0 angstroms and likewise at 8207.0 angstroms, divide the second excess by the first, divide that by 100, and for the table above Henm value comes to -0.022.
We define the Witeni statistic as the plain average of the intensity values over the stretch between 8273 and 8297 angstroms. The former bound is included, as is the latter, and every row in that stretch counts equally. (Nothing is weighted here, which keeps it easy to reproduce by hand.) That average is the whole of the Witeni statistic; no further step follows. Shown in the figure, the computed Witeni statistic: 20.5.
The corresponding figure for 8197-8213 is 19.8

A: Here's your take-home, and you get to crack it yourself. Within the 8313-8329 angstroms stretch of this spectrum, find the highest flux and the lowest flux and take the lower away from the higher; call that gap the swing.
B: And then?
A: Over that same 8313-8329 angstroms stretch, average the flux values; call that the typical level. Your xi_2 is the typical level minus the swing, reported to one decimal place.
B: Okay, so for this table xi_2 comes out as 19.5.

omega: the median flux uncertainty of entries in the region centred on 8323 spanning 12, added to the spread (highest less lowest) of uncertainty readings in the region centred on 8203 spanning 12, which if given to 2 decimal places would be 0.93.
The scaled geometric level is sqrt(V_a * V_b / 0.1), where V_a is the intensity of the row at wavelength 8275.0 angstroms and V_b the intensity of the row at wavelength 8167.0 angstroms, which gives 57.9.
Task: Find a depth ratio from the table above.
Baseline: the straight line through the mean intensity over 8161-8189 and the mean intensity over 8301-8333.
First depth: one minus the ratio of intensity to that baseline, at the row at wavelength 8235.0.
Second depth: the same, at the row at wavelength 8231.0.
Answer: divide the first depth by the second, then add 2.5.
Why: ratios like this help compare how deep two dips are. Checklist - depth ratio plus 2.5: 2.9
